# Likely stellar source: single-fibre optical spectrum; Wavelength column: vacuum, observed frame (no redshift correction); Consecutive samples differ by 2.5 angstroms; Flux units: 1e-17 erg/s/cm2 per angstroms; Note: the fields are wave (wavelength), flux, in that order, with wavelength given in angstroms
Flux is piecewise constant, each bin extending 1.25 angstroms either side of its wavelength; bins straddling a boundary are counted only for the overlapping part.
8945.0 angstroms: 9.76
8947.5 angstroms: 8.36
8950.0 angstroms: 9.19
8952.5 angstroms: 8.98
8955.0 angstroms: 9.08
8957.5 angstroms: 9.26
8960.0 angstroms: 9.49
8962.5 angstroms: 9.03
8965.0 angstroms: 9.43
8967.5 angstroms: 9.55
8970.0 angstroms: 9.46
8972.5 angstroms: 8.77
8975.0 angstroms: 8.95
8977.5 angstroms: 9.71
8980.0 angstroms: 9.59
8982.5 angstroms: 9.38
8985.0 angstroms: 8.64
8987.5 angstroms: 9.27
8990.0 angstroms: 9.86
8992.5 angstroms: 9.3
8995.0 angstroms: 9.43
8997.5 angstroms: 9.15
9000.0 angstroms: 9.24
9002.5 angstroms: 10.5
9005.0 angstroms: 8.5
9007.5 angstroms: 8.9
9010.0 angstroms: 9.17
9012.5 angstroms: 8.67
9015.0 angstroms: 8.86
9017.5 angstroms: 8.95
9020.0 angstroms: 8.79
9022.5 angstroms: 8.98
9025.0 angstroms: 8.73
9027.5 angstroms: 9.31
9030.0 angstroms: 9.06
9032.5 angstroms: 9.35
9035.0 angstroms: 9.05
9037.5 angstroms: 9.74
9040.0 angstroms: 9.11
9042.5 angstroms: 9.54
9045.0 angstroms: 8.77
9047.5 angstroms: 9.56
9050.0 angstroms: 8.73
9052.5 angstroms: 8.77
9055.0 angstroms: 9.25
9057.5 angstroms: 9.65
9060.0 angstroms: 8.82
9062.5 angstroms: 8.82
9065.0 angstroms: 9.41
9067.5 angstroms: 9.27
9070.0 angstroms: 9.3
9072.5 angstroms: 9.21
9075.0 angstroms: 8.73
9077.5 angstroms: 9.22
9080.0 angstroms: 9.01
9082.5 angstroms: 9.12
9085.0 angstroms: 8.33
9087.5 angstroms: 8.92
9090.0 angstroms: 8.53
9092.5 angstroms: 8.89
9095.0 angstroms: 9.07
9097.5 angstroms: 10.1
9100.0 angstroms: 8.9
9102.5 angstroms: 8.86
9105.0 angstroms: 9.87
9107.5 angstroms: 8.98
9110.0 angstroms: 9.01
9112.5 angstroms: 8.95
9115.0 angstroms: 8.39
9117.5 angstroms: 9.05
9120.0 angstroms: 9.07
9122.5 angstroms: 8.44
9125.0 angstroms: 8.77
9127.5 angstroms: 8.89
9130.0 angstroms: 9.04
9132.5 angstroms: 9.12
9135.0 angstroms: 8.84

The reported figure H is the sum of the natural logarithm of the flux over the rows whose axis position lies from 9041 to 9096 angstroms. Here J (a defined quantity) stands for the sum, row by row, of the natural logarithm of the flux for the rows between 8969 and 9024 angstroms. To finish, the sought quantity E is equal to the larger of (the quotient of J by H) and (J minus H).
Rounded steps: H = 48.4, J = 48.8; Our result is 1.007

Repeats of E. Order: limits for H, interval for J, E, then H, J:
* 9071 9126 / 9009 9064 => 1.005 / 48.3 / 48.5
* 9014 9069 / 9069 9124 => 0.994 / 48.6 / 48.3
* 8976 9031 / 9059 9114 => 0.994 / 48.8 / 48.5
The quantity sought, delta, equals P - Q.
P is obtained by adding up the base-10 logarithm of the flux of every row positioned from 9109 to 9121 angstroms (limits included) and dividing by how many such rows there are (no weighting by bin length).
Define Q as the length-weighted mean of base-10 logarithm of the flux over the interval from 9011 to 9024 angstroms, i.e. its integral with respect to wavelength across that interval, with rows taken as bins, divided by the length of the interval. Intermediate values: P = 0.949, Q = 0.947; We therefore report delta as 0.002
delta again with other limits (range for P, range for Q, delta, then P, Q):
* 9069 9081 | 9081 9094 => 0.016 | 0.959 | 0.943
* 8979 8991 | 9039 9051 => 0.009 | 0.970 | 0.961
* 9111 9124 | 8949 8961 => -0.020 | 0.943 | 0.963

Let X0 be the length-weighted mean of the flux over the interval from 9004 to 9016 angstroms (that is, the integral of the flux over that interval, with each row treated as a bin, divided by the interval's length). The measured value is 8.83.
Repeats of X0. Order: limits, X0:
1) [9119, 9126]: 8.75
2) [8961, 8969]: 9.35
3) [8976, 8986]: 9.34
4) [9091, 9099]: 9.31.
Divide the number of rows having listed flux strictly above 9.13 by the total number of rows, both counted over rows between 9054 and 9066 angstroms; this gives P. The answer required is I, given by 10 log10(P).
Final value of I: -2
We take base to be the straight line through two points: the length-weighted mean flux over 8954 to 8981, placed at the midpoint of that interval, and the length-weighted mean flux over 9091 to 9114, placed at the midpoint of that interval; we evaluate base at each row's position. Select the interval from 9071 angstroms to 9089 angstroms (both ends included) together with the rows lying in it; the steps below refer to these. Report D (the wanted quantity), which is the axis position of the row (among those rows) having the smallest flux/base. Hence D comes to 9085.0 angstroms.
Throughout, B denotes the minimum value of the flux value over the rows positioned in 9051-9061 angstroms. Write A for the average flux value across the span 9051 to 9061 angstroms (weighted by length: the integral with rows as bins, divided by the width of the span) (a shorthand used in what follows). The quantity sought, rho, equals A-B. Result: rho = 0.35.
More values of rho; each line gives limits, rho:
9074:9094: 0.52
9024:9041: 0.47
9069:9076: 0.35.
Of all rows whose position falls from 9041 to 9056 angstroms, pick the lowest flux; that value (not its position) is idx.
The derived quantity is 8.73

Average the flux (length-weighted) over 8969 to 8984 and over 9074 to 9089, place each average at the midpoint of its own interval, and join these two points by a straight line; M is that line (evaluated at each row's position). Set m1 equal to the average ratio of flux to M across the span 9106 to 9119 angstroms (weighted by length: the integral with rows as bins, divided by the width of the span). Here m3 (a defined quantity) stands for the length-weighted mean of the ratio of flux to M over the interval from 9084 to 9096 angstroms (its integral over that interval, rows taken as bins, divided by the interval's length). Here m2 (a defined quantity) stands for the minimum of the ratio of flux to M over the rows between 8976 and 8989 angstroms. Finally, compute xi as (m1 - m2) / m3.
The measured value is 0.084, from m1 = 1.02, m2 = 0.93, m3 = 0.99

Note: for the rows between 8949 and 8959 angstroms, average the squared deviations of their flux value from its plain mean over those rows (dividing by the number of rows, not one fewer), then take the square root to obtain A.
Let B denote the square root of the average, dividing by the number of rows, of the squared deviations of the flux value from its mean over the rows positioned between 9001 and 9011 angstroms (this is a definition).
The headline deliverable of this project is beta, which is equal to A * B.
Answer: 0.080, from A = 0.11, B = 0.75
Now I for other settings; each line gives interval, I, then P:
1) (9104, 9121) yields -8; 0.1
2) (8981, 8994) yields -1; 0.8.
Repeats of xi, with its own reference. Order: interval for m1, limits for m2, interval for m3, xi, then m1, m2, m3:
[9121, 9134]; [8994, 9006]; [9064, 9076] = 0.089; 1.02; 0.93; 1.03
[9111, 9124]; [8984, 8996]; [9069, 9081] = 0.070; 1.00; 0.93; 1.02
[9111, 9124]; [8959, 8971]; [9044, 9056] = 0.039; 1.00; 0.97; 1.00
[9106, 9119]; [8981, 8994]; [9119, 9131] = 0.082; 1.02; 0.93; 1.01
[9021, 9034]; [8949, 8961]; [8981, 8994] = 0.042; 1.00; 0.96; 1.00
